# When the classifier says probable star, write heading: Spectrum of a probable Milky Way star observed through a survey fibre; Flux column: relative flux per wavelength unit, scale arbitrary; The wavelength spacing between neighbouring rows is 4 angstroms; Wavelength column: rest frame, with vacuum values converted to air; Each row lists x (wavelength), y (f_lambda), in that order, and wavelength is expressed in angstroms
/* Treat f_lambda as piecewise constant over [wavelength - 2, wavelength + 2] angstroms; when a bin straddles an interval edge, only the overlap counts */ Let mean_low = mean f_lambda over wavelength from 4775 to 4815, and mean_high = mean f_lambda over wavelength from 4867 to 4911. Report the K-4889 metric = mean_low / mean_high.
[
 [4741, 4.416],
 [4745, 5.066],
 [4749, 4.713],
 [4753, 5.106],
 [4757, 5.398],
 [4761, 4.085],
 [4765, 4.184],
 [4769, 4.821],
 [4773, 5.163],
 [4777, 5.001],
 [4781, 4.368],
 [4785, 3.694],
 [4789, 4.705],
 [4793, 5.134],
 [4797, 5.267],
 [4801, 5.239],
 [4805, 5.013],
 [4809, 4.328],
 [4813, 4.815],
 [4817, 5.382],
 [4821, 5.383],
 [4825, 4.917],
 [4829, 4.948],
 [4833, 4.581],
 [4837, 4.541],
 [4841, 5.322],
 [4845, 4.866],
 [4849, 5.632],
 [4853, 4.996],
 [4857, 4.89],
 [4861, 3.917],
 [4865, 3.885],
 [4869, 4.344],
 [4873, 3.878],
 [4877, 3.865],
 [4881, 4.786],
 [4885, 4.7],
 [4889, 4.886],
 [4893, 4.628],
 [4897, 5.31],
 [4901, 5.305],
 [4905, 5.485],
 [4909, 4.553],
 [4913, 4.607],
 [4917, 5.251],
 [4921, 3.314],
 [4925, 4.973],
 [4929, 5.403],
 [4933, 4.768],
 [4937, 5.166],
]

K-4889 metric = 1.01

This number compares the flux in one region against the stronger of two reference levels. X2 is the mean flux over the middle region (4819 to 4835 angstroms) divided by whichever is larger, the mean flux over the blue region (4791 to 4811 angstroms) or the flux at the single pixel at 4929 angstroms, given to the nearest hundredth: 0.92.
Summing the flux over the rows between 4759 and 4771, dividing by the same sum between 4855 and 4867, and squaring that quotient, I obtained 1.06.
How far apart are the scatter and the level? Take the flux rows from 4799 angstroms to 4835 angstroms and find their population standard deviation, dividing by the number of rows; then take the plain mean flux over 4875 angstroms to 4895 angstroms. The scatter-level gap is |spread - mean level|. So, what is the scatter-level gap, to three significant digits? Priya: 4.24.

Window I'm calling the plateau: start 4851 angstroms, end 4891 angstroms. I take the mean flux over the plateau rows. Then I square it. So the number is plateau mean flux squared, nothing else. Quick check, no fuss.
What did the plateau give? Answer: 19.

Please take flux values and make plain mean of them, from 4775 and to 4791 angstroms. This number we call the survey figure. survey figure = 4.4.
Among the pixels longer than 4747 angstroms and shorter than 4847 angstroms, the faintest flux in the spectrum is 3.694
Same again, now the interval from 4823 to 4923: 3.314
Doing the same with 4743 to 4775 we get 4.085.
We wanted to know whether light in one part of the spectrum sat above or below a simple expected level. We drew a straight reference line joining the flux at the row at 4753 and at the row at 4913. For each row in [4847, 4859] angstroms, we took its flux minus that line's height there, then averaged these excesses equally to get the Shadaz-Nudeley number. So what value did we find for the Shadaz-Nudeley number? 0.4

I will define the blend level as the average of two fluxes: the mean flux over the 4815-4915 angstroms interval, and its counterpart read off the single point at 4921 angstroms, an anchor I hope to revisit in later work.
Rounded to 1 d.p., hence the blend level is 4.0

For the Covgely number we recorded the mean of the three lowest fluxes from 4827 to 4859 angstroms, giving 4.66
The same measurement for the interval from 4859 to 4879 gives 3.88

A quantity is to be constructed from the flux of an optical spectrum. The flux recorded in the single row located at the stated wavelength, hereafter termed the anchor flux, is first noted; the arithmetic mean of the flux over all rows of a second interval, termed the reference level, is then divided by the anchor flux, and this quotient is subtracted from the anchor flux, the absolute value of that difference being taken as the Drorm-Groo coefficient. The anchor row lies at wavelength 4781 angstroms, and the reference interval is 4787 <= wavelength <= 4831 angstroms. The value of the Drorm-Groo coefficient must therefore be 3.22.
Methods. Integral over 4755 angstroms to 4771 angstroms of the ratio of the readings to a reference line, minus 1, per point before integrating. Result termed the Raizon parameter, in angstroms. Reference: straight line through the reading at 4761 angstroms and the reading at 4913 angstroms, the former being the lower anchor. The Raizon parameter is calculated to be 2.1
